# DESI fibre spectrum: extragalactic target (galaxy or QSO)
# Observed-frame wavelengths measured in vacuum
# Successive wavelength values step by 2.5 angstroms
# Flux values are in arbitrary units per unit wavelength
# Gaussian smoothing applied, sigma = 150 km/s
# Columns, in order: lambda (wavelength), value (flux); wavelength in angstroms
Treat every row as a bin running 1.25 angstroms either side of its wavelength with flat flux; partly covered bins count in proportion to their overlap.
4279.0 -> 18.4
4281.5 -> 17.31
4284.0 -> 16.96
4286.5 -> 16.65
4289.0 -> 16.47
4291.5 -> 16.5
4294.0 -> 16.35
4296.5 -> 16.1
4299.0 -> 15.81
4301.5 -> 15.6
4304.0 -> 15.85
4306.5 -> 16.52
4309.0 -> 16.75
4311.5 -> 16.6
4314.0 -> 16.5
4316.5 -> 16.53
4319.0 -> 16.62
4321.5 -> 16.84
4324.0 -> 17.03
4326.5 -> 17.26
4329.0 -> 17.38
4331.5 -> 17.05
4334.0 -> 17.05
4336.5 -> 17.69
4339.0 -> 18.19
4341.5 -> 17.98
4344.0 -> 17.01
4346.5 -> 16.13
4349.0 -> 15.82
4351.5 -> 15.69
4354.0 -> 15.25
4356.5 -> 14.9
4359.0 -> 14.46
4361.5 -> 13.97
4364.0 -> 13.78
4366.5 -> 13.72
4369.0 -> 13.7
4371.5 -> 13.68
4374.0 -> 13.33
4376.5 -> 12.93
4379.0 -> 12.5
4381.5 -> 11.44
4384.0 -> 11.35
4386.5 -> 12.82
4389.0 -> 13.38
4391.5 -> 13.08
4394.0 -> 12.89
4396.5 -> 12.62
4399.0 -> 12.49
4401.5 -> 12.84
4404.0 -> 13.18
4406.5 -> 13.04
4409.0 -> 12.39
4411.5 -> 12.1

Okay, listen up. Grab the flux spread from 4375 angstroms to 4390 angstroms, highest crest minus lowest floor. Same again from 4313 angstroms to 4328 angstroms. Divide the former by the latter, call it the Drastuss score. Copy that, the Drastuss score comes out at 2.7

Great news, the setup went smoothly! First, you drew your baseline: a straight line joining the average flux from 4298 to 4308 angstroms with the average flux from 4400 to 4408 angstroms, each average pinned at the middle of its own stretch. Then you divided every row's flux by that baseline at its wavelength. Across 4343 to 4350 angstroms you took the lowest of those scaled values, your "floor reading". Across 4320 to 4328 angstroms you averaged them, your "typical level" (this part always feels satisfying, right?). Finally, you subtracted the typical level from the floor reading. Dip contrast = -0.03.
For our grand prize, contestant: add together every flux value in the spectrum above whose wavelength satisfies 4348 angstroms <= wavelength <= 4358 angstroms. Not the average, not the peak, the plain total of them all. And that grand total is 62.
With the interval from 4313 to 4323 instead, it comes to 66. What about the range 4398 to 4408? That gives 52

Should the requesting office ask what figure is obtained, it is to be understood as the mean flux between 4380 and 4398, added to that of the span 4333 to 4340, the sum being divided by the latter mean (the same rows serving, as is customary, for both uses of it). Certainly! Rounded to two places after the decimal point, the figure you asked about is 1.71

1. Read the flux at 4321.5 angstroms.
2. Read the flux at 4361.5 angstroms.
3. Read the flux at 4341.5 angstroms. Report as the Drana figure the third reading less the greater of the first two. 1.1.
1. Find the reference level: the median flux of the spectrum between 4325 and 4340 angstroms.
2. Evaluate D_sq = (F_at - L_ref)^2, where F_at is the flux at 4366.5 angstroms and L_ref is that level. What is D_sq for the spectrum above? 13.0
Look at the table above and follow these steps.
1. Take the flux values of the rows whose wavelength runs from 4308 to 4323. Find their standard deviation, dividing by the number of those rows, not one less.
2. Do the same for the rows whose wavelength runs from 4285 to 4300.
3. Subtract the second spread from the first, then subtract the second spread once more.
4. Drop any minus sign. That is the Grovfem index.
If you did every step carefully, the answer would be 0.44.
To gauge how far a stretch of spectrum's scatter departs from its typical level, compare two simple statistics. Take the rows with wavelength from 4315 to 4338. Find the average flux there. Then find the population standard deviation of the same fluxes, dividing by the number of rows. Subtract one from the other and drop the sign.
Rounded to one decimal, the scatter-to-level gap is 16.7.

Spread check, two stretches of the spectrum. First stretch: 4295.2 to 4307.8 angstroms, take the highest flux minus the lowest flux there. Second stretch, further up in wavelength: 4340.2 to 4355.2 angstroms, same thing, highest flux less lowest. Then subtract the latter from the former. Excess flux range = -1.8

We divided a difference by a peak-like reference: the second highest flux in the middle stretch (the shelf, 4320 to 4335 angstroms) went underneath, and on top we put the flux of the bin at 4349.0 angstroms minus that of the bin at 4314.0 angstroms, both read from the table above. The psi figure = -0.039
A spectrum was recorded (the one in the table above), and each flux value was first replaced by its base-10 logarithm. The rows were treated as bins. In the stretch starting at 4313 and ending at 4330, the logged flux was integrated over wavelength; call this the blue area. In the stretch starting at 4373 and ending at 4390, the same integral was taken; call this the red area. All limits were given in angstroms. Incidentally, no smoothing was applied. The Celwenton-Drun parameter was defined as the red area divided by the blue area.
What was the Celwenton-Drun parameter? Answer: 0.89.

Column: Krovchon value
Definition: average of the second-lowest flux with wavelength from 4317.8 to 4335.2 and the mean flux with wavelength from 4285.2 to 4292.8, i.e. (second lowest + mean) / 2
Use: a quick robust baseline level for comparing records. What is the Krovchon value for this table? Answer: 16.7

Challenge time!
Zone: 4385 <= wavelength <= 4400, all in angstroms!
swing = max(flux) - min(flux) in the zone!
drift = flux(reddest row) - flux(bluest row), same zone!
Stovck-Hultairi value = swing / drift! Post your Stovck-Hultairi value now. -2.7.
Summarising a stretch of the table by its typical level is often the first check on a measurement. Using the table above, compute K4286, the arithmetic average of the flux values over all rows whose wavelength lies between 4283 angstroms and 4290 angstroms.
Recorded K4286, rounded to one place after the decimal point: 16.7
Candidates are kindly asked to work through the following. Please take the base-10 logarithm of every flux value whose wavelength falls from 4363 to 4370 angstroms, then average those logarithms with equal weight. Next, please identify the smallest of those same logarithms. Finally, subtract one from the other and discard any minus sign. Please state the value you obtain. 0.00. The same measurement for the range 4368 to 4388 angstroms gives 0.05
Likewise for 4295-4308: 0.01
